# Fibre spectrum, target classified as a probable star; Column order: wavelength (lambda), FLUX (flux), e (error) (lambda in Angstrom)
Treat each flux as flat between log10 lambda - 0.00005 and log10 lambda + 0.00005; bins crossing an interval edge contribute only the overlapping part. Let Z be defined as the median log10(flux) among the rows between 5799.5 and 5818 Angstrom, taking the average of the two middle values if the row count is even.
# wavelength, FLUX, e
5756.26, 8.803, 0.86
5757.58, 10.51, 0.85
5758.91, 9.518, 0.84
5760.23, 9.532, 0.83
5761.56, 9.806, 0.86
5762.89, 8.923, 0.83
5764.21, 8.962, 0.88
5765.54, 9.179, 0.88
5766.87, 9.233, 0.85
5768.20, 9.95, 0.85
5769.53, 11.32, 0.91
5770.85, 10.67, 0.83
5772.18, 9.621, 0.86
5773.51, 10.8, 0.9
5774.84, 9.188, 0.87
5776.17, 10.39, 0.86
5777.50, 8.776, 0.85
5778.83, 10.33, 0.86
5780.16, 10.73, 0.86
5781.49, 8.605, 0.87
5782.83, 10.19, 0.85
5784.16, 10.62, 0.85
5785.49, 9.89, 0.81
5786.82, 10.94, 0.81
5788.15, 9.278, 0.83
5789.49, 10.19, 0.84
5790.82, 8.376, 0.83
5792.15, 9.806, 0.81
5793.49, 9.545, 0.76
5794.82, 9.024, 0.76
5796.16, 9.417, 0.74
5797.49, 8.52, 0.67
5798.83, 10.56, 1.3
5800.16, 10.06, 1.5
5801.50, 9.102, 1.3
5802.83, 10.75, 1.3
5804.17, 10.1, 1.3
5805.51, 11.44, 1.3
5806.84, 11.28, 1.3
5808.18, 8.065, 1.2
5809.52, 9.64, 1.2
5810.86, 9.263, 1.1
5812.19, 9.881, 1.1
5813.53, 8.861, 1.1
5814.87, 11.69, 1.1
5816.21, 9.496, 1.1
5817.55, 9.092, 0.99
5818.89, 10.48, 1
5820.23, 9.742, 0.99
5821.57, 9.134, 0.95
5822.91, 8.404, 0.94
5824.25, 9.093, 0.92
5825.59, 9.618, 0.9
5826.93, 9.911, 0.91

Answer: 0.989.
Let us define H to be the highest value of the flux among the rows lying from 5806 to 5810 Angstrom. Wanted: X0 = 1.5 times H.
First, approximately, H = 11.28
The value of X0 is 16.9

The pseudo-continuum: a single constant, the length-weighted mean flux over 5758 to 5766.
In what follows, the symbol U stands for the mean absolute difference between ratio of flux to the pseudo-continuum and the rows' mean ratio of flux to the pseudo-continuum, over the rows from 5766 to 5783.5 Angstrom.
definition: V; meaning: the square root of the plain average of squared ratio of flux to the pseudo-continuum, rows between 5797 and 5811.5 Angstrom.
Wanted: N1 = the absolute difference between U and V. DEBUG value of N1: 0.99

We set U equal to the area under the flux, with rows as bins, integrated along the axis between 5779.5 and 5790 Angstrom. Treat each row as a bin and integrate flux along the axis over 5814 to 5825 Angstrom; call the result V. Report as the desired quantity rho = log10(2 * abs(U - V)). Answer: -0.1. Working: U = 105.5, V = 106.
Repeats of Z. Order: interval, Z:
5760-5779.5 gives 0.983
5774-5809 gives 0.999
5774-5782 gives 0.989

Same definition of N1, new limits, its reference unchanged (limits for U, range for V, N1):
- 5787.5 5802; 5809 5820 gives 0.99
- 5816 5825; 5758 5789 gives 1.00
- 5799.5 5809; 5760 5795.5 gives 0.95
